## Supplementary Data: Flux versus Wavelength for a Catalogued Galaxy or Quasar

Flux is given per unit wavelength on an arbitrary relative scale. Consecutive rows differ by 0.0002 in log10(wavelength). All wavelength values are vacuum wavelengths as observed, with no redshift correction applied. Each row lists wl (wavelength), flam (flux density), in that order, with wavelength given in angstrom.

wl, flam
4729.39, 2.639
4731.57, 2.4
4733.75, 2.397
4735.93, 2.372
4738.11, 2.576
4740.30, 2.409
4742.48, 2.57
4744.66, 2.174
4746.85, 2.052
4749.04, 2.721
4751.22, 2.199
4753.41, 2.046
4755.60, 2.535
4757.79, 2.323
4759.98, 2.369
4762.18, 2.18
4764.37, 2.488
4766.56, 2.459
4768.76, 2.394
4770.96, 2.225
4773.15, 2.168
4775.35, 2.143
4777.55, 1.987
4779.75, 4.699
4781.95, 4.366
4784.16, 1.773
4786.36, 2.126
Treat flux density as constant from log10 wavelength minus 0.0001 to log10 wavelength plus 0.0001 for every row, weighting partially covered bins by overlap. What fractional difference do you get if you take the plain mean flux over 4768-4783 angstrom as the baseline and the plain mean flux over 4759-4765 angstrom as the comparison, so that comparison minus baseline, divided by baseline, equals -0.18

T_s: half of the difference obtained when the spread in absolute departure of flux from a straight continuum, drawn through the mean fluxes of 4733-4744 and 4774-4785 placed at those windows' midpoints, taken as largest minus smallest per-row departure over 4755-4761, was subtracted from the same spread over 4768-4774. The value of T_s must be 0.02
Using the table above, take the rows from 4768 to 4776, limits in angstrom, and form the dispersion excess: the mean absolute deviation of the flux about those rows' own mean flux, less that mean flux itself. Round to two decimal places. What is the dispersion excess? -2.15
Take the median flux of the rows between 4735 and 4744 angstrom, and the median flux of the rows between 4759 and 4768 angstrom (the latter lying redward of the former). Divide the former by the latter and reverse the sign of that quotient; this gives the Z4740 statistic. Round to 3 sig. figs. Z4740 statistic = -1.03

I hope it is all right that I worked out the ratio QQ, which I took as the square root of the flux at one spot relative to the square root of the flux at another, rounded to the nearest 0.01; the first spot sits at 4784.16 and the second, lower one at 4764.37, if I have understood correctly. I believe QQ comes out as 0.84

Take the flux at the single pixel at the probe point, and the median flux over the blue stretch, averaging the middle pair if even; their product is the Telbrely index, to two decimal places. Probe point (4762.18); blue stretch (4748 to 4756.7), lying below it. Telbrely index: 5.16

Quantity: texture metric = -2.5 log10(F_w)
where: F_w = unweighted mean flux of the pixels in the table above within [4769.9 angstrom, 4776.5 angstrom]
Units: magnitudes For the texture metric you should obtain -0.85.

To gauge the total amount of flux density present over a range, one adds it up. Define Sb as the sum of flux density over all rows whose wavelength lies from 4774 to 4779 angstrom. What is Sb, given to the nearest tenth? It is 4.1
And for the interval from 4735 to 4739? 4.9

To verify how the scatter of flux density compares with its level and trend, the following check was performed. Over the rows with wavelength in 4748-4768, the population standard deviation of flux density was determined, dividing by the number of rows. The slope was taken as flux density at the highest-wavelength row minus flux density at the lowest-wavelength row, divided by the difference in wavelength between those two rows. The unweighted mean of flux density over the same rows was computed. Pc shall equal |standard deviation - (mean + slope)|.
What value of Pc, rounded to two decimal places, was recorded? 2.16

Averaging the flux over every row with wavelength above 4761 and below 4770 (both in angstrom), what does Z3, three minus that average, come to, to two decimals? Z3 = 0.62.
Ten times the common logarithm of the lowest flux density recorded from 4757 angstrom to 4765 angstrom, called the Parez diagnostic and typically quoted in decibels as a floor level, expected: 3.4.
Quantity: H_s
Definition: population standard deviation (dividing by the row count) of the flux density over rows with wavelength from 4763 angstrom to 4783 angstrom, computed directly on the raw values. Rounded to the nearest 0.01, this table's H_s 0.96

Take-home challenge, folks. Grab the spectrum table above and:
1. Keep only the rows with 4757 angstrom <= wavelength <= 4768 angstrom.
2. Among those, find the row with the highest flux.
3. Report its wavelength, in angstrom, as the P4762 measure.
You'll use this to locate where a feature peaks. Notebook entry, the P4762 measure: 4764.37 angstrom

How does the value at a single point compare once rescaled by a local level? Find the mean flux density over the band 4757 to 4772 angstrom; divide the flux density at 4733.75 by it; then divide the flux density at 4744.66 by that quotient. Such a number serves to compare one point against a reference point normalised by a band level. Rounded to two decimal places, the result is 2.13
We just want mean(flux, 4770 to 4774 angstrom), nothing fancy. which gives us 2.20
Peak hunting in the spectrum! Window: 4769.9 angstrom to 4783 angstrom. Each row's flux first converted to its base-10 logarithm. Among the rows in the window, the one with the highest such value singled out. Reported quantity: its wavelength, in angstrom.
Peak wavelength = 4779.75 angstrom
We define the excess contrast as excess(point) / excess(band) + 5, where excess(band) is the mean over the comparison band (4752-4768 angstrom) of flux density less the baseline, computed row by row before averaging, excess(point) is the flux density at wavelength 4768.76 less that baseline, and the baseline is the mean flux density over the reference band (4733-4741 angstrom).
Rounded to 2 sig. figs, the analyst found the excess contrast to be 5.5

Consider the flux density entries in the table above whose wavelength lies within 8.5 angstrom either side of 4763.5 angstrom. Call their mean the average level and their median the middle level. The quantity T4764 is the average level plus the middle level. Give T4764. 4.75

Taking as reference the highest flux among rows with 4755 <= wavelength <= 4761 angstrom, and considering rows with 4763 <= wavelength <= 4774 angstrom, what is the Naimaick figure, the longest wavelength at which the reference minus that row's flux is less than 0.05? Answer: 4764.37 angstrom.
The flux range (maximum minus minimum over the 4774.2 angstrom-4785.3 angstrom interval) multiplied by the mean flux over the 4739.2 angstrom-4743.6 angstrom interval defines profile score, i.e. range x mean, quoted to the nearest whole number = 7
